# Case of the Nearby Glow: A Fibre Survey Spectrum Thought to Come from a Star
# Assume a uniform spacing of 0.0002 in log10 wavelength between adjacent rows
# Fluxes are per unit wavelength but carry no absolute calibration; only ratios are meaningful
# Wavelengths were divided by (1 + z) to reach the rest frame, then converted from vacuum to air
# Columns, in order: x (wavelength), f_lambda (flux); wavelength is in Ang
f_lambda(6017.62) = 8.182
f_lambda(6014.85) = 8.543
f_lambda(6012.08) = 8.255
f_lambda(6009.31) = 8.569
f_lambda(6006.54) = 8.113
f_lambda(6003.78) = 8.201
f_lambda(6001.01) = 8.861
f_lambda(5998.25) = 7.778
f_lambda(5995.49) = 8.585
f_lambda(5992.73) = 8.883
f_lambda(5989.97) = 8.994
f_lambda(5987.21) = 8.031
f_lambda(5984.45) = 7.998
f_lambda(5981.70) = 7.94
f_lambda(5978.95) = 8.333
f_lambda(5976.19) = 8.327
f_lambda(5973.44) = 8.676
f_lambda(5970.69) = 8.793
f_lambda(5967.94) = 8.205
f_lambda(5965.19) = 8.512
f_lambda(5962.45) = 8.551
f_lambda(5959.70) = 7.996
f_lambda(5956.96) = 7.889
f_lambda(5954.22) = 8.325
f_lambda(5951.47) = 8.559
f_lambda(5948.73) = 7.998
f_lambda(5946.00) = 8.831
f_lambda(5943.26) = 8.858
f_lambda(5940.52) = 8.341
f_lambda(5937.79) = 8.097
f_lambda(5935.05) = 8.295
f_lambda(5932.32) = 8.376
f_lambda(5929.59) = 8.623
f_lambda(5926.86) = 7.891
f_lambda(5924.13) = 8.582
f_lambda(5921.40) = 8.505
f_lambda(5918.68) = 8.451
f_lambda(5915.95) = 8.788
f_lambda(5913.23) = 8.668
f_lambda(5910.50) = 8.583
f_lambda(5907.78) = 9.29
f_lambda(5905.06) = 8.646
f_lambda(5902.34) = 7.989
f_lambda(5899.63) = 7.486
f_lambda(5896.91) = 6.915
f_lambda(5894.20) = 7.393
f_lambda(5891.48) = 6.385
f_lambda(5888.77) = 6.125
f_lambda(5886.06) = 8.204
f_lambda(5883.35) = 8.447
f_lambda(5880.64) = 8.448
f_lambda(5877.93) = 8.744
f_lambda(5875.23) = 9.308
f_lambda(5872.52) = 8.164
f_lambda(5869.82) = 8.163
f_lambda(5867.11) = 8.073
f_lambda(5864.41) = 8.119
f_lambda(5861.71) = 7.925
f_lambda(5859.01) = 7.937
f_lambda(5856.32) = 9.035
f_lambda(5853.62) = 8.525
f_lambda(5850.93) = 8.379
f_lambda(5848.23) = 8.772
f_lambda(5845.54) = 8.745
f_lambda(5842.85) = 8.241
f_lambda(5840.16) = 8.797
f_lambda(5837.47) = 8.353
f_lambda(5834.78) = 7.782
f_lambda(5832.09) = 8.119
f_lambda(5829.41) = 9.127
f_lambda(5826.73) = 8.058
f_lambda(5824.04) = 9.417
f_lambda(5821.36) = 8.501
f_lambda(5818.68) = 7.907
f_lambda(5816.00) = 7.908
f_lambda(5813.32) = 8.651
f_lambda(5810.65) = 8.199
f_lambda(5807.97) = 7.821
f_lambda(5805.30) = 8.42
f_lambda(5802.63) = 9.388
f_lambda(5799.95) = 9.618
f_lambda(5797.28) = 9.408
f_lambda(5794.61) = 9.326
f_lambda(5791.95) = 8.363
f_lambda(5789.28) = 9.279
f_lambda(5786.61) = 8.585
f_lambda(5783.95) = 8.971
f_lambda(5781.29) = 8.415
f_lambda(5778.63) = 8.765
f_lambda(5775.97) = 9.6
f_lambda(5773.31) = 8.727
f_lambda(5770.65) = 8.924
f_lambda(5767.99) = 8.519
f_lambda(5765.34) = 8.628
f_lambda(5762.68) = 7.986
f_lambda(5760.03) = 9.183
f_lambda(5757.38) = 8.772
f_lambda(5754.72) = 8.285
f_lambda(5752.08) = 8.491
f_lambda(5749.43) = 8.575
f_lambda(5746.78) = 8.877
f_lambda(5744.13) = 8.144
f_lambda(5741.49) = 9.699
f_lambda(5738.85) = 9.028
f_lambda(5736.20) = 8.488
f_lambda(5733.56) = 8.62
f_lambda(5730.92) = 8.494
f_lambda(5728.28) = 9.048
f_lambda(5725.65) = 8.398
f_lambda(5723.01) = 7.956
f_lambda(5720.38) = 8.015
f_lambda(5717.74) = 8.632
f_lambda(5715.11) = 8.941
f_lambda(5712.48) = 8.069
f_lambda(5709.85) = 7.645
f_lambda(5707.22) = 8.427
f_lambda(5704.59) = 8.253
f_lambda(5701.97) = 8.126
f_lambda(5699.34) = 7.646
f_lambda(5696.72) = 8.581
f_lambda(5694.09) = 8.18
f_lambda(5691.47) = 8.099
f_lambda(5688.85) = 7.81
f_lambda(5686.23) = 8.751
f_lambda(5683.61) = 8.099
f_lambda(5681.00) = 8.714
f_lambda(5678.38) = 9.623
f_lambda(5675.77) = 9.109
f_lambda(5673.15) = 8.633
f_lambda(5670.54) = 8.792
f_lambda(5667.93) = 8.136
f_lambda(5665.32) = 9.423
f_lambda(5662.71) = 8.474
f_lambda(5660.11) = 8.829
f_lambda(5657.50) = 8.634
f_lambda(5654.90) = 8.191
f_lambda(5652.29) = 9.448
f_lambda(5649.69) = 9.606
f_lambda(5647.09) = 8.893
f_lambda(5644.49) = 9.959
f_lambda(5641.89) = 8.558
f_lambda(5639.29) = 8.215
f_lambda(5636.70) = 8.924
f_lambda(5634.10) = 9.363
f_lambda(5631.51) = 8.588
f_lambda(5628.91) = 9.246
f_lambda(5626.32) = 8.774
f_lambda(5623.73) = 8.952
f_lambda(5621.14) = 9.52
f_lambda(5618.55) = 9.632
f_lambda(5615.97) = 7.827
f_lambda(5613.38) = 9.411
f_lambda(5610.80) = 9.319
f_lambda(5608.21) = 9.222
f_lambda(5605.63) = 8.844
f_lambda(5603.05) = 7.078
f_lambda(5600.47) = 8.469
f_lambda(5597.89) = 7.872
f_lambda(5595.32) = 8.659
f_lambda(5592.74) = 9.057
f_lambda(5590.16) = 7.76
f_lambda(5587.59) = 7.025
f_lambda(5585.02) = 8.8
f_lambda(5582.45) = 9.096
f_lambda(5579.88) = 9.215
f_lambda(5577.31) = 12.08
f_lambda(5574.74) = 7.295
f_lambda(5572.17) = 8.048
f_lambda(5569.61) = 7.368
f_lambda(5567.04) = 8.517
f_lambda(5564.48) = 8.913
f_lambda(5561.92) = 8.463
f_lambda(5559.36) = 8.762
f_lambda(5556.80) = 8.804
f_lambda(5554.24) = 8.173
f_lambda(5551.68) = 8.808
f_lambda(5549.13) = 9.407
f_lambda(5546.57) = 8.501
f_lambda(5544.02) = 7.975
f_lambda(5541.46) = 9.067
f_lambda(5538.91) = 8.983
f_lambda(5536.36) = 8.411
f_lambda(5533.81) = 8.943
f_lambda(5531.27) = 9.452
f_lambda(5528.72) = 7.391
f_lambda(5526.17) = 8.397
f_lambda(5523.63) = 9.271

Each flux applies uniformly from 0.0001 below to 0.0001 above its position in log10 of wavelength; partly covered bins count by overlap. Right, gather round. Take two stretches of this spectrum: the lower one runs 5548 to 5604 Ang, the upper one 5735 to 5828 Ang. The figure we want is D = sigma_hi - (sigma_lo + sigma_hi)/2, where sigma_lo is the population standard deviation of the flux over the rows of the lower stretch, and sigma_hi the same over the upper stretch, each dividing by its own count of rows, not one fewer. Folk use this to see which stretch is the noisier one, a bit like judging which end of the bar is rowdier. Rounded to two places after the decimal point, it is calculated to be -0.26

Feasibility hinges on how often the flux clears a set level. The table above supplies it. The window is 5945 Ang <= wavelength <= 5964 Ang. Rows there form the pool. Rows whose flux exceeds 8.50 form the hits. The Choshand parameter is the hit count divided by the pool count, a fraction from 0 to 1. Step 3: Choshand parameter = 0.4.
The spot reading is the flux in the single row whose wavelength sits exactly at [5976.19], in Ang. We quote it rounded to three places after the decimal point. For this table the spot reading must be 8.327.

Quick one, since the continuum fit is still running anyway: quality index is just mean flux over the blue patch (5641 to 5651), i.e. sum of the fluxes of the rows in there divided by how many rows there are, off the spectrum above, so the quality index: 9.3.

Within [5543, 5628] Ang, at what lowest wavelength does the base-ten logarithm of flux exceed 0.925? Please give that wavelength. 5546.57 Ang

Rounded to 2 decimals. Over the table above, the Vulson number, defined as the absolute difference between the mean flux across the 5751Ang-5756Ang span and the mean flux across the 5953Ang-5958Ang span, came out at 0.28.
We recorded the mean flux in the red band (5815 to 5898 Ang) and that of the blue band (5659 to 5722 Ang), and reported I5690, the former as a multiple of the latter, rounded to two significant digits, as 0.97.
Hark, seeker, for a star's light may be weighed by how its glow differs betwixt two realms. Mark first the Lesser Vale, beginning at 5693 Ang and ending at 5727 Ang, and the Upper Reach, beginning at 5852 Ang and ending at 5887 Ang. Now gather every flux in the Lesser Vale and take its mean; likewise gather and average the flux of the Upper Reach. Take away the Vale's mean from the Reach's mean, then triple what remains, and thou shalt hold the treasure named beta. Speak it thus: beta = 0.5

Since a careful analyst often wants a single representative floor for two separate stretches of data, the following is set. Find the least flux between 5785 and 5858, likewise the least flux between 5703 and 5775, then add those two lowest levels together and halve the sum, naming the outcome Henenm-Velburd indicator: 7.71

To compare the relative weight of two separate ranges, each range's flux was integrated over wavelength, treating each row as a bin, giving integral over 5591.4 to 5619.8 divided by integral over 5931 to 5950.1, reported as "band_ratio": 1.5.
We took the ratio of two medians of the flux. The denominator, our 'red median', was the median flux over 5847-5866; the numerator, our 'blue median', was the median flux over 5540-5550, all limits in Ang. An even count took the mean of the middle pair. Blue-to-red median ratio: 1.05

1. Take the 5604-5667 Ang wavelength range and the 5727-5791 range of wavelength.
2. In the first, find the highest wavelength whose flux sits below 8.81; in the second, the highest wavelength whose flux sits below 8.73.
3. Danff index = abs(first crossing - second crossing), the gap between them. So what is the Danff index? 123.9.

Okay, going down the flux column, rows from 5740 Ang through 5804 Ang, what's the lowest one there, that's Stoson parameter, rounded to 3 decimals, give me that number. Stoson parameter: 7.986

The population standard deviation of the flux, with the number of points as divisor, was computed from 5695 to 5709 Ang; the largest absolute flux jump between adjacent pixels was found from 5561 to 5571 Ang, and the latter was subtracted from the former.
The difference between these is -0.8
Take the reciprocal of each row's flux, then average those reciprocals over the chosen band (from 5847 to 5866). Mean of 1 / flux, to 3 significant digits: 0.120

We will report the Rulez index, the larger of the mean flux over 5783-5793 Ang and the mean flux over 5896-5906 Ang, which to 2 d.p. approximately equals 8.80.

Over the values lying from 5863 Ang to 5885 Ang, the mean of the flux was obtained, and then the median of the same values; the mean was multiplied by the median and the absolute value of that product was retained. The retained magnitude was 70.0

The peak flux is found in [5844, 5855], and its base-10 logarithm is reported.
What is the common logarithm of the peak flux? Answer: 0.943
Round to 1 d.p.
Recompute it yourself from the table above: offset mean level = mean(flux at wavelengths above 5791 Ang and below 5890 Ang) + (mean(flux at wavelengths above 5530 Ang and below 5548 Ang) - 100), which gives -82.8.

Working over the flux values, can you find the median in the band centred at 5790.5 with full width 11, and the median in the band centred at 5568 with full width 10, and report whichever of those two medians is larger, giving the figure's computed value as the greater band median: 8.93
